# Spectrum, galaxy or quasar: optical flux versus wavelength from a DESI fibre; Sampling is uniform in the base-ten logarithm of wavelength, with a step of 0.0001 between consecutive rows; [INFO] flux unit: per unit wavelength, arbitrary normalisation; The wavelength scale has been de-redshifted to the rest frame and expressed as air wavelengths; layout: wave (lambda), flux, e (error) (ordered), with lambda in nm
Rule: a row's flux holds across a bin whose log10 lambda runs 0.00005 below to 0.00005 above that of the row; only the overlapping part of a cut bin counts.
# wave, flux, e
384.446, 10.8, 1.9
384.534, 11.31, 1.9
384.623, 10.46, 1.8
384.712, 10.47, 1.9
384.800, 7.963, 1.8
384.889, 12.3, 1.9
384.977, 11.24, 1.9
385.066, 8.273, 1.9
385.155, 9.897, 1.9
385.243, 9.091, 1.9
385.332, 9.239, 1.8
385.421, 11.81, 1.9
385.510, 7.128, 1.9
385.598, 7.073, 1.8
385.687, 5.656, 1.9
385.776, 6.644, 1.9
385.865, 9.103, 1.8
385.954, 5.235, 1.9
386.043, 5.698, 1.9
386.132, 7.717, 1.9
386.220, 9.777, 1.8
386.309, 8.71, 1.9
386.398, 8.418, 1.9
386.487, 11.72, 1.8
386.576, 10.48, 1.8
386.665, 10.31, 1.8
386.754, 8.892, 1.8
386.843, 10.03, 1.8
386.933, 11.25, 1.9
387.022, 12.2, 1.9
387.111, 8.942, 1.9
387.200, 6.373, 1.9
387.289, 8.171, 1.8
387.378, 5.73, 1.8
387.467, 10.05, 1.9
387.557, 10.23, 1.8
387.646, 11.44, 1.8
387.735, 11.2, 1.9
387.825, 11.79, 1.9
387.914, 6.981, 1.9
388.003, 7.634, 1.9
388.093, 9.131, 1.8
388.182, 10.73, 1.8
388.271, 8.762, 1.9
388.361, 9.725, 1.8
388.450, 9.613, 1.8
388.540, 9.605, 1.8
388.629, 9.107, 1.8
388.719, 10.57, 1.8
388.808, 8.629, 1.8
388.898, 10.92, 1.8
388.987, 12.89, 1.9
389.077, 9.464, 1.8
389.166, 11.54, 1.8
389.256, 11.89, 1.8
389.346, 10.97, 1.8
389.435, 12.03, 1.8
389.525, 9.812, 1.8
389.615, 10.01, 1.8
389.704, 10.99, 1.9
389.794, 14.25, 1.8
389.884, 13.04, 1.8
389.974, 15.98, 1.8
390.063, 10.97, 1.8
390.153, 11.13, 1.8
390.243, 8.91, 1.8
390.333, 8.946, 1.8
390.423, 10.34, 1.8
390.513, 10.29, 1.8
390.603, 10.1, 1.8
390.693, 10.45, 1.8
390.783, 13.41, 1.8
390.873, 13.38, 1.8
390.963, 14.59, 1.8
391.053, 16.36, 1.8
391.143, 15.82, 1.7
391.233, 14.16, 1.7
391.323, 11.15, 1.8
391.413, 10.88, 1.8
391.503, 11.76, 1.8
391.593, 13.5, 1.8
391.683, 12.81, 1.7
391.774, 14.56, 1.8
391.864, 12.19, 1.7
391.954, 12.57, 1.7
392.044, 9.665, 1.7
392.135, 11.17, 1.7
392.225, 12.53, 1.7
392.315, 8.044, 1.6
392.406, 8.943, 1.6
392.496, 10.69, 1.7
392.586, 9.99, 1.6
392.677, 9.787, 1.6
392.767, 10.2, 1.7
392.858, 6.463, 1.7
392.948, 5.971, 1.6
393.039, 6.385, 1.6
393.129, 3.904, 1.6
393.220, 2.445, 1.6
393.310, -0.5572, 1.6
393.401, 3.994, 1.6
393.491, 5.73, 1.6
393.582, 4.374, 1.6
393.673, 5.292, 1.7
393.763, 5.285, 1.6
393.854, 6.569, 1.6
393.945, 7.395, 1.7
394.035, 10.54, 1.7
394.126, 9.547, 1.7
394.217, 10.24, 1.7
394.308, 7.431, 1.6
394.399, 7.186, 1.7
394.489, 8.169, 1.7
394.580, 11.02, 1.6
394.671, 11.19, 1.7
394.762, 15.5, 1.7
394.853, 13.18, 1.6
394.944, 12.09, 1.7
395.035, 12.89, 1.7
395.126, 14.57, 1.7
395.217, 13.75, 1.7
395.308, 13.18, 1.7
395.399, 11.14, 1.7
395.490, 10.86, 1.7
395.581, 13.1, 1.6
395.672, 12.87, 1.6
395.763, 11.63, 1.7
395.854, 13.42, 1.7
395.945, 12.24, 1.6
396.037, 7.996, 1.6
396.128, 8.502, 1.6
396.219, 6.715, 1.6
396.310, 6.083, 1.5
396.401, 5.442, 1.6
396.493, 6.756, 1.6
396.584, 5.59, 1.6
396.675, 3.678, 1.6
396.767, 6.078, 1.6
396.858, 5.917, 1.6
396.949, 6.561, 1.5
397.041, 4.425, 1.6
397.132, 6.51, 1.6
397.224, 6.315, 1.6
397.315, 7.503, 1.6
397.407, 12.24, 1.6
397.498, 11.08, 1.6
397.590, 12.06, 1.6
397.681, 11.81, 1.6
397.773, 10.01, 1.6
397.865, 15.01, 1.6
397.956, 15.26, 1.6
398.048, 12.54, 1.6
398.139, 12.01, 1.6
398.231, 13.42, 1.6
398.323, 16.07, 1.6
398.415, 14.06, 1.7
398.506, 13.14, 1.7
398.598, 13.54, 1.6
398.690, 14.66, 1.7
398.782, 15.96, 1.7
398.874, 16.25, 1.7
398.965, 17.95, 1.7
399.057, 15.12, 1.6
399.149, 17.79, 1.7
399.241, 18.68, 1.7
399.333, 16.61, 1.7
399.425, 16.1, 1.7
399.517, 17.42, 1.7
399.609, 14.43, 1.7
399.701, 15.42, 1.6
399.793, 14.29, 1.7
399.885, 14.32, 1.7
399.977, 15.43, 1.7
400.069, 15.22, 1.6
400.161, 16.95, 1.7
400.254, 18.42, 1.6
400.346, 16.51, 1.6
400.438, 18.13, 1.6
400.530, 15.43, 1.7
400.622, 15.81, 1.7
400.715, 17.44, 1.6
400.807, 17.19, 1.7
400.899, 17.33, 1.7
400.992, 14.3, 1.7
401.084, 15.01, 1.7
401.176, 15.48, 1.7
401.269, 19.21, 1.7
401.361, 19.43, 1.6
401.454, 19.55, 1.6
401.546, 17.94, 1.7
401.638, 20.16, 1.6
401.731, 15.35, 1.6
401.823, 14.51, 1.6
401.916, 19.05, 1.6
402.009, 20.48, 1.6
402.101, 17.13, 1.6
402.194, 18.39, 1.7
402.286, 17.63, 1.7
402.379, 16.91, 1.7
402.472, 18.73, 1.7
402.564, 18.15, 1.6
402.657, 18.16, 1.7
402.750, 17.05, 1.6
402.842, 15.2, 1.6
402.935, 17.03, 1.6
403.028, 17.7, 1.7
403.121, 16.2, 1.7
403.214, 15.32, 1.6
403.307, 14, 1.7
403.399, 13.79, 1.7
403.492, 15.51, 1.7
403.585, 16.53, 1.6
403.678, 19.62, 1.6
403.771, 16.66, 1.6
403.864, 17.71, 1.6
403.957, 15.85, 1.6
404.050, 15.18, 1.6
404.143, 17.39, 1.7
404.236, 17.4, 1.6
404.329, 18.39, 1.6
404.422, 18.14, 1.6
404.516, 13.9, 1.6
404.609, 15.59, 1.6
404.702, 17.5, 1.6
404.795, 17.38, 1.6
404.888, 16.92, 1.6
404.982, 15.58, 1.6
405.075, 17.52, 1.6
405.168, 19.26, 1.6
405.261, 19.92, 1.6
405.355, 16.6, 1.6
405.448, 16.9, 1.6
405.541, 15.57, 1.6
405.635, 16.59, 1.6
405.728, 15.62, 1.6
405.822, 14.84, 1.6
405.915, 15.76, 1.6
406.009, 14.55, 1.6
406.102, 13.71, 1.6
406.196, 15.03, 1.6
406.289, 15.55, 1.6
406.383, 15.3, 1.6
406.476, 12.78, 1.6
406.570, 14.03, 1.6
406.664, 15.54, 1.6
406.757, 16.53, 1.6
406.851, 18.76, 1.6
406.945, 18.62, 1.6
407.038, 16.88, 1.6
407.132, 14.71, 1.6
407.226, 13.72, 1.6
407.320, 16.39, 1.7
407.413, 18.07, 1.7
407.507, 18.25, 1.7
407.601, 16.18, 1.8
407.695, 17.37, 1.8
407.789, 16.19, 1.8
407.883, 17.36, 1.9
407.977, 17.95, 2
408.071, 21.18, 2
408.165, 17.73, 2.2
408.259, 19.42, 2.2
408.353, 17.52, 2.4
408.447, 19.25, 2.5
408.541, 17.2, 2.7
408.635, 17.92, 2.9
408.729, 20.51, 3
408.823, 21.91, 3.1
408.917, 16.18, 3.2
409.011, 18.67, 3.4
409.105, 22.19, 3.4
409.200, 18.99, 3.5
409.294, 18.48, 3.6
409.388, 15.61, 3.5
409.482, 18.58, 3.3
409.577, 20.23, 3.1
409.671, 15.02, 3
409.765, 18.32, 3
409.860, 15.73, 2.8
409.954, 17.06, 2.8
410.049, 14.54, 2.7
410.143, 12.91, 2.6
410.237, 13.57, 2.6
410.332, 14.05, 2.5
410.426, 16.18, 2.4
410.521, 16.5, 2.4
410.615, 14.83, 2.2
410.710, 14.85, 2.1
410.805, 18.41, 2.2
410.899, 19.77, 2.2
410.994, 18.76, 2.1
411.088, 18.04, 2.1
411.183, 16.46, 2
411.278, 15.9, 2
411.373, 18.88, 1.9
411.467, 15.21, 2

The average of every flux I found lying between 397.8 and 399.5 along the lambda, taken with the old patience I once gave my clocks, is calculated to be 15.2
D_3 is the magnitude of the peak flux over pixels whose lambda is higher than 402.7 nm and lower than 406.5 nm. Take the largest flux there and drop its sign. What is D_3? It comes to 19.9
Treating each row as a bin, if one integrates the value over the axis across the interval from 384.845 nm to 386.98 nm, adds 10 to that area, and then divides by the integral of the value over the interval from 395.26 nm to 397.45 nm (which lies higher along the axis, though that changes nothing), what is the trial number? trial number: 1.56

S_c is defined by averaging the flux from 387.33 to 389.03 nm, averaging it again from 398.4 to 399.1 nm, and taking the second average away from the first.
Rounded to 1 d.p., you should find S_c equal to -5.4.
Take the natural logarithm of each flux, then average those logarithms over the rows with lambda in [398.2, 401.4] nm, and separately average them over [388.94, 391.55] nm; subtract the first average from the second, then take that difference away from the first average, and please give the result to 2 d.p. 3.08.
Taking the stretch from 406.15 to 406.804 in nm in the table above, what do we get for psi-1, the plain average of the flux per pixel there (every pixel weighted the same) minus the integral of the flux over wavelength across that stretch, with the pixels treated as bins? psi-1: 5.2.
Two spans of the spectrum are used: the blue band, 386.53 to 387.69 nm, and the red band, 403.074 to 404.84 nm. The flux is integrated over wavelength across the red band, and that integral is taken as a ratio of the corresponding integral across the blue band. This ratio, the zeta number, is 2.6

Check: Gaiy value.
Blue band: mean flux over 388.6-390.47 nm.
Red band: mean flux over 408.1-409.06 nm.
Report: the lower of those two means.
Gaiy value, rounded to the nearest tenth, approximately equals 11.1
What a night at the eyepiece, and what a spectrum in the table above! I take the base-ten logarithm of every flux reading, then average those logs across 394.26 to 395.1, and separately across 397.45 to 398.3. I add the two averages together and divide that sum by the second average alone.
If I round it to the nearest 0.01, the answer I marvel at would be 1.94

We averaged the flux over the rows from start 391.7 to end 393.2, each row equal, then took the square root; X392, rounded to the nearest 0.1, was 3.1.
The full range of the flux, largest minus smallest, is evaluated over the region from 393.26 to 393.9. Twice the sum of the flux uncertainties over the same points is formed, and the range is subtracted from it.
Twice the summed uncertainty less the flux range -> 15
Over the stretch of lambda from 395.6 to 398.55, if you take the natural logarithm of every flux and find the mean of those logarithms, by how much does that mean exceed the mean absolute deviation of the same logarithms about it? 1.8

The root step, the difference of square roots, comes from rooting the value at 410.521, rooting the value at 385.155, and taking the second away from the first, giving 0.92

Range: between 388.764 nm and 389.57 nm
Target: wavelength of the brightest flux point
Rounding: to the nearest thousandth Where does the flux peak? 388.987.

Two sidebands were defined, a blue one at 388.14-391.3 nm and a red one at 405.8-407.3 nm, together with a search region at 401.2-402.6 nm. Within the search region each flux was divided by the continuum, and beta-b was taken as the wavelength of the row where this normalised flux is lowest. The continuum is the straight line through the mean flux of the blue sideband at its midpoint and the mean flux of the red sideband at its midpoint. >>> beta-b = 401.823 nm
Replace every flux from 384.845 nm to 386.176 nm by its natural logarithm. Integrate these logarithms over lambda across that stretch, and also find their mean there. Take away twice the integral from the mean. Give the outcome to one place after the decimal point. -3.5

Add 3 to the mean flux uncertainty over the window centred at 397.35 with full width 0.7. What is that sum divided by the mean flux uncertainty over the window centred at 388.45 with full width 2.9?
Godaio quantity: 2.51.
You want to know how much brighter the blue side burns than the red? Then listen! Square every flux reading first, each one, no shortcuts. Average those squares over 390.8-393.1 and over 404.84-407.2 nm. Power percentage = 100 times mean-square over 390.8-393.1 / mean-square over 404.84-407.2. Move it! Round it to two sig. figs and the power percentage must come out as 52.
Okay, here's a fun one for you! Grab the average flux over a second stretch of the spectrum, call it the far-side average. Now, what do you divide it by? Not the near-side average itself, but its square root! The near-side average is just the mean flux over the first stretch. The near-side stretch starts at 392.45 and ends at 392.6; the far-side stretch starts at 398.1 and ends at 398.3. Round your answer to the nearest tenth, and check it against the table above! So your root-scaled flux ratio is 4.0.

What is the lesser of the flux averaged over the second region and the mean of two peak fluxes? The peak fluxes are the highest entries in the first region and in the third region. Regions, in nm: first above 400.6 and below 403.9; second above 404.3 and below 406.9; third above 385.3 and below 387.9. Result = 16.2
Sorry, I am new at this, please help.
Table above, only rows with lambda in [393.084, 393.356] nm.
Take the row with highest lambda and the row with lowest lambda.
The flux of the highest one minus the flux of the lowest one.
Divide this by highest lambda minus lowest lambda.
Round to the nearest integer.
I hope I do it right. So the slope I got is -25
